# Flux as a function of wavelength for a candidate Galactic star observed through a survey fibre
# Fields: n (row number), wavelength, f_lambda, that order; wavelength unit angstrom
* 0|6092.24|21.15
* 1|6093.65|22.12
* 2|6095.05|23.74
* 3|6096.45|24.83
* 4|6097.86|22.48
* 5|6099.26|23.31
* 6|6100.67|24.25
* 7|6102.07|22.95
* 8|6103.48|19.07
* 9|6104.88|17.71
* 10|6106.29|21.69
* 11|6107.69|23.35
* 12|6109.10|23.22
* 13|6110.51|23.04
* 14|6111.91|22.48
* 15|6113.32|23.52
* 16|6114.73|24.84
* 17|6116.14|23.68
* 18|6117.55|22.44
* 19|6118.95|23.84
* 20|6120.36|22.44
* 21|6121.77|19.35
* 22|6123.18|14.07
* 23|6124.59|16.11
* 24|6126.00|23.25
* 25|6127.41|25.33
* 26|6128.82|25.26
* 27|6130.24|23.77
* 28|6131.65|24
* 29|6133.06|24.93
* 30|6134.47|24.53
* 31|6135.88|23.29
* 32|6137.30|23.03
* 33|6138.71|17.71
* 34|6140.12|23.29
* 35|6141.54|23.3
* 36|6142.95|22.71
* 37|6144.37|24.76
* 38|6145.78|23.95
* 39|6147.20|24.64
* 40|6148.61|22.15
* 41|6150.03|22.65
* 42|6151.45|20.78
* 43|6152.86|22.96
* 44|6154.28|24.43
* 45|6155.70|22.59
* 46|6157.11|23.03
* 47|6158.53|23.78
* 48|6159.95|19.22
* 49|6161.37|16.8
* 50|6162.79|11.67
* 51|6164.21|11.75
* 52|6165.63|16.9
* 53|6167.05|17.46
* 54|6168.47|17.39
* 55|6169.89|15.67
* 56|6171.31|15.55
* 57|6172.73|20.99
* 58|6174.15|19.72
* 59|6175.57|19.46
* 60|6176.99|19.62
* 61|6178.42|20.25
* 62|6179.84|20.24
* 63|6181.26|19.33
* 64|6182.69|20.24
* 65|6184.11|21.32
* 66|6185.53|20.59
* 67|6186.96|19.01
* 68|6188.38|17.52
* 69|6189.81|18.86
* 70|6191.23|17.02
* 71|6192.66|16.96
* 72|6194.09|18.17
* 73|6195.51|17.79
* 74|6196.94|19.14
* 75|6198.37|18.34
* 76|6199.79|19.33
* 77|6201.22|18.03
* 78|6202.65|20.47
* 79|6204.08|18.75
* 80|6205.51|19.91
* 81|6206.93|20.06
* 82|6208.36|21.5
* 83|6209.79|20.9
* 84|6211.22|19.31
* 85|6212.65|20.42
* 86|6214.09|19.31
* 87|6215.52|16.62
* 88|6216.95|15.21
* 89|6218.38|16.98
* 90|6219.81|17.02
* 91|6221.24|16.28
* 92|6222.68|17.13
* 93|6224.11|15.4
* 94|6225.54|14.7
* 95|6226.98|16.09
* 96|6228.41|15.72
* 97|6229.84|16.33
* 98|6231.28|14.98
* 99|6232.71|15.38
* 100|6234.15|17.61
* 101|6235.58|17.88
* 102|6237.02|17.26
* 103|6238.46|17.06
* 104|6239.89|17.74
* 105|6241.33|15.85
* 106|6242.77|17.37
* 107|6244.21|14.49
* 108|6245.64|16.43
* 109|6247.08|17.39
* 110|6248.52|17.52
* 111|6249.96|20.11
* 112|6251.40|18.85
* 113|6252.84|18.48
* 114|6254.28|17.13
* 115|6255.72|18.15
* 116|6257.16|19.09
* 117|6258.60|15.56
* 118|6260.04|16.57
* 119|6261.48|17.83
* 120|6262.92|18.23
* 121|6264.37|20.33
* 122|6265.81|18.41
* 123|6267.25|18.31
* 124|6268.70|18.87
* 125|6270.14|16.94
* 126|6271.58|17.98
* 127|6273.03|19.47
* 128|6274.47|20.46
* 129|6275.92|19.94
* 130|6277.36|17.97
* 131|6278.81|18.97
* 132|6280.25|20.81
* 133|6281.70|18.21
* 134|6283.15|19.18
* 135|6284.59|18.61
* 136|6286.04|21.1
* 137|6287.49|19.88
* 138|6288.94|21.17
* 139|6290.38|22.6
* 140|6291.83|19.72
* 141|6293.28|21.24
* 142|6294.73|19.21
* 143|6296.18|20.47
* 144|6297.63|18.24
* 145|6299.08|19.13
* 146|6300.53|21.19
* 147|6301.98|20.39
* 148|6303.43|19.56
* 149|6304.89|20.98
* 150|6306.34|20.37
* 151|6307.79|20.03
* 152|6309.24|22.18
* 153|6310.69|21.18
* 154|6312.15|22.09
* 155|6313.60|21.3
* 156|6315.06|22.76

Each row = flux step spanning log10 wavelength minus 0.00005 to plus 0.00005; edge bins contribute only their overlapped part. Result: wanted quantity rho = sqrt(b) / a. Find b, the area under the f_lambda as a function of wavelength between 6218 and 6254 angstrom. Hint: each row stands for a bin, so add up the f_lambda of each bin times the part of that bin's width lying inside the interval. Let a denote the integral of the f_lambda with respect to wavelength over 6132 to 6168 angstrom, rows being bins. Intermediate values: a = 766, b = 605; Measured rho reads 0.032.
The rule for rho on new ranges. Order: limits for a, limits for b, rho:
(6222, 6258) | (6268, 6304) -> 0.044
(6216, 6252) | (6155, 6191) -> 0.043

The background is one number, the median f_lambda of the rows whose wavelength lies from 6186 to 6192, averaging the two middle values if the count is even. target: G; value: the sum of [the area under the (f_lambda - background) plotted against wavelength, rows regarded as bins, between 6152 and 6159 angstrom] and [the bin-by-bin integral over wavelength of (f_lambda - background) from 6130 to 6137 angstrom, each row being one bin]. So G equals 77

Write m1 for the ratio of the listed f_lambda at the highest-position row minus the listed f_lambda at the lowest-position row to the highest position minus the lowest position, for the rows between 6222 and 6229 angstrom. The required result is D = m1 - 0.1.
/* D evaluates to -0.3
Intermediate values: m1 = -0.2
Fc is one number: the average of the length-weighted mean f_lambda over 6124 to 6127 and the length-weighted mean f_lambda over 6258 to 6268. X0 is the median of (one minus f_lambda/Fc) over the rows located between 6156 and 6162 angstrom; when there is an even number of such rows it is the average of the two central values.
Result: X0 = -0.10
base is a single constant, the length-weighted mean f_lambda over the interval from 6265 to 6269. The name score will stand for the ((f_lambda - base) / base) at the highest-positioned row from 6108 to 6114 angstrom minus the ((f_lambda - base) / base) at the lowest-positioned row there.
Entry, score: 0.02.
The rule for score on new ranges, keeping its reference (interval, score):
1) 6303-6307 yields 0.04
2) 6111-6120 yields 0.07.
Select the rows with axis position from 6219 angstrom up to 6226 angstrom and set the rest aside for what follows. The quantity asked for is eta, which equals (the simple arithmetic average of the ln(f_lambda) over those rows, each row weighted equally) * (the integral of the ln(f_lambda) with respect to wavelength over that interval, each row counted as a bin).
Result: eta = 54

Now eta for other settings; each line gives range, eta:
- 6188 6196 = 66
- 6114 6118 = 40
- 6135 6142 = 67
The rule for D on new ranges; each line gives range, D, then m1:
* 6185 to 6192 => -0.7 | -0.6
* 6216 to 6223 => 0.2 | 0.3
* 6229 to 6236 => 0.2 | 0.3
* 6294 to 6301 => 0.2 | 0.3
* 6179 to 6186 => 0.0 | 0.1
